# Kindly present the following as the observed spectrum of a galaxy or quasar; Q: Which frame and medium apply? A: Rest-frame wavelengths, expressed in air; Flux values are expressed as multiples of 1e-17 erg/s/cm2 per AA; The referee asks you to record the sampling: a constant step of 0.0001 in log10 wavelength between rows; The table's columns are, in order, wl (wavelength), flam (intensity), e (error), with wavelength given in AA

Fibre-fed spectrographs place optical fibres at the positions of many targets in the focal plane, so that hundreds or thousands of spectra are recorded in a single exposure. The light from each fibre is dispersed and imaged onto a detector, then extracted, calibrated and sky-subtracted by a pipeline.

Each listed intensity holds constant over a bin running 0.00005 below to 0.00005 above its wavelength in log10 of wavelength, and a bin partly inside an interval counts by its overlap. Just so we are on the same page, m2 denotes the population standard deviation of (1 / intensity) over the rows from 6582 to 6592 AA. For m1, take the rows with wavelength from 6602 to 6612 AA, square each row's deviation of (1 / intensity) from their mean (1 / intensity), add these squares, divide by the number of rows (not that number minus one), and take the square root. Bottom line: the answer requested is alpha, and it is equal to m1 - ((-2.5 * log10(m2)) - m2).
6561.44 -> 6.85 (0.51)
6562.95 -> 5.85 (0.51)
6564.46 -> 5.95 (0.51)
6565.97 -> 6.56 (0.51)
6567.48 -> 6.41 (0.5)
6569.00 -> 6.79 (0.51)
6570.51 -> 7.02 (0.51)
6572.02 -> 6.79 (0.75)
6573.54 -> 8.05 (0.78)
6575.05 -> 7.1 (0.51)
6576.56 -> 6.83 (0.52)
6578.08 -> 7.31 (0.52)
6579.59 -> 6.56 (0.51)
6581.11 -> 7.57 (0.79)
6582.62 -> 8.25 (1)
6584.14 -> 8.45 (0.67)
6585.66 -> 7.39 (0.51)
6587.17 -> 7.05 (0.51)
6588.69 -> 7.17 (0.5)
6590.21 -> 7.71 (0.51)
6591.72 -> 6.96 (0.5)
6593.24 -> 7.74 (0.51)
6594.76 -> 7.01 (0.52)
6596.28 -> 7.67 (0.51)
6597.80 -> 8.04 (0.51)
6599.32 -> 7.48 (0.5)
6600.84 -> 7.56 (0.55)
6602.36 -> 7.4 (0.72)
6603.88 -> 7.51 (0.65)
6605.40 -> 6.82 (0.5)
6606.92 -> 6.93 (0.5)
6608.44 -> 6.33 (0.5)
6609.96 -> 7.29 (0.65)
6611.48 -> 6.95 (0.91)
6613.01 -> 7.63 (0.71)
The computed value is -5.1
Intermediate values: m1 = 0.008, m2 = 0.0093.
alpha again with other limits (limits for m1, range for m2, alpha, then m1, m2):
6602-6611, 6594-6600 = -5.4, 0.008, 0.0066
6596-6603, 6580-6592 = -5.1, 0.004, 0.0087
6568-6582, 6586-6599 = -5.4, 0.008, 0.0070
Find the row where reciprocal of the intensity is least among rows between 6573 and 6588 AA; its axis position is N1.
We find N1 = 6584.14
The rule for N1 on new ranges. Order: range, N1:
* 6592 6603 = 6597.80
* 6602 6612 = 6603.88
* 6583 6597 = 6584.14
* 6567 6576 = 6573.54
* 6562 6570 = 6569.00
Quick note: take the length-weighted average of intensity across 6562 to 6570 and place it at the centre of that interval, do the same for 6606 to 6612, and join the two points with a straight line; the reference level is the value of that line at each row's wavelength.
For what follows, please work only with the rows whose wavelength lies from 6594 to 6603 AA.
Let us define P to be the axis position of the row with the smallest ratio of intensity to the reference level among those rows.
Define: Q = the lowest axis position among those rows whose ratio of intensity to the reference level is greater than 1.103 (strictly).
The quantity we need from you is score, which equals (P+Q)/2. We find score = 6595.5 AA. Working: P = 6594.76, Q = 6596.28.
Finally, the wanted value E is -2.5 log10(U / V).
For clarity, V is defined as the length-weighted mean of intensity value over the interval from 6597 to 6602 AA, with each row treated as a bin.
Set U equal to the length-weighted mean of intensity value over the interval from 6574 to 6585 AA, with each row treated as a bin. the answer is 0.03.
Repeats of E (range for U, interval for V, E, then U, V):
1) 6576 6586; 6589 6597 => -0.01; 7.49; 7.4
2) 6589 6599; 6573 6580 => -0.05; 7.50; 7.2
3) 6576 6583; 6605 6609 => -0.09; 7.27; 6.7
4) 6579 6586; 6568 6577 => -0.09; 7.68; 7.1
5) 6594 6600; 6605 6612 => -0.10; 7.55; 6.9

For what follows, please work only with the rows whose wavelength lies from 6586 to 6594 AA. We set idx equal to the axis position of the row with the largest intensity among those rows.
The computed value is 6593.24 AA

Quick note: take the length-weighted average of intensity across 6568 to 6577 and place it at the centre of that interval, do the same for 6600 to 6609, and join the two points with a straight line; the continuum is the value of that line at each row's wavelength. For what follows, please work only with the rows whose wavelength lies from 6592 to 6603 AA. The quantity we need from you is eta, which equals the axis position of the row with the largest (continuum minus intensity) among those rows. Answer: 6594.76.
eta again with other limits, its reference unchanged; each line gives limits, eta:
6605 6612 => 6608.44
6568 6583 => 6579.59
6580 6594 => 6591.72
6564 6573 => 6564.46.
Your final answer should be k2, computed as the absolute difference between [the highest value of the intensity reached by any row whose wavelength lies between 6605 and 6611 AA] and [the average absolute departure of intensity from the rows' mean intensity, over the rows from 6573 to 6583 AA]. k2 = 6.8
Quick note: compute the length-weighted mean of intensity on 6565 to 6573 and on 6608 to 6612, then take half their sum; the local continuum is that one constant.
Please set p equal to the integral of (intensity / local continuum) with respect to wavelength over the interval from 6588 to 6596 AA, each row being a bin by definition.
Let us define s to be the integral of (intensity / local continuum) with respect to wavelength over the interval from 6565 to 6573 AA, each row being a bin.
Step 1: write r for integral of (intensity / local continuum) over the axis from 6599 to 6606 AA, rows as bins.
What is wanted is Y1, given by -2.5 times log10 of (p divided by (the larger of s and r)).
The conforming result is -0.09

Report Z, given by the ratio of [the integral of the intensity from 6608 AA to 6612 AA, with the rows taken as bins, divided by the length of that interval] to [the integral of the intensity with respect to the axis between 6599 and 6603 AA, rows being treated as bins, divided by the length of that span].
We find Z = 0.92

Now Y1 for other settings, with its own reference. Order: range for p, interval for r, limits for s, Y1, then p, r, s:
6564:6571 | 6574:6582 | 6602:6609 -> 0.24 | 6.7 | 8.4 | 7.2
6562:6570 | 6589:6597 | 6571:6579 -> 0.17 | 7.5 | 8.7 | 8.5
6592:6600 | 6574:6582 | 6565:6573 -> -0.06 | 8.9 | 8.4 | 7.9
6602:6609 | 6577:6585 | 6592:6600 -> 0.23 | 7.2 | 8.9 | 8.9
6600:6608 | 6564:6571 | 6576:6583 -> -0.14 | 8.5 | 6.7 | 7.5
